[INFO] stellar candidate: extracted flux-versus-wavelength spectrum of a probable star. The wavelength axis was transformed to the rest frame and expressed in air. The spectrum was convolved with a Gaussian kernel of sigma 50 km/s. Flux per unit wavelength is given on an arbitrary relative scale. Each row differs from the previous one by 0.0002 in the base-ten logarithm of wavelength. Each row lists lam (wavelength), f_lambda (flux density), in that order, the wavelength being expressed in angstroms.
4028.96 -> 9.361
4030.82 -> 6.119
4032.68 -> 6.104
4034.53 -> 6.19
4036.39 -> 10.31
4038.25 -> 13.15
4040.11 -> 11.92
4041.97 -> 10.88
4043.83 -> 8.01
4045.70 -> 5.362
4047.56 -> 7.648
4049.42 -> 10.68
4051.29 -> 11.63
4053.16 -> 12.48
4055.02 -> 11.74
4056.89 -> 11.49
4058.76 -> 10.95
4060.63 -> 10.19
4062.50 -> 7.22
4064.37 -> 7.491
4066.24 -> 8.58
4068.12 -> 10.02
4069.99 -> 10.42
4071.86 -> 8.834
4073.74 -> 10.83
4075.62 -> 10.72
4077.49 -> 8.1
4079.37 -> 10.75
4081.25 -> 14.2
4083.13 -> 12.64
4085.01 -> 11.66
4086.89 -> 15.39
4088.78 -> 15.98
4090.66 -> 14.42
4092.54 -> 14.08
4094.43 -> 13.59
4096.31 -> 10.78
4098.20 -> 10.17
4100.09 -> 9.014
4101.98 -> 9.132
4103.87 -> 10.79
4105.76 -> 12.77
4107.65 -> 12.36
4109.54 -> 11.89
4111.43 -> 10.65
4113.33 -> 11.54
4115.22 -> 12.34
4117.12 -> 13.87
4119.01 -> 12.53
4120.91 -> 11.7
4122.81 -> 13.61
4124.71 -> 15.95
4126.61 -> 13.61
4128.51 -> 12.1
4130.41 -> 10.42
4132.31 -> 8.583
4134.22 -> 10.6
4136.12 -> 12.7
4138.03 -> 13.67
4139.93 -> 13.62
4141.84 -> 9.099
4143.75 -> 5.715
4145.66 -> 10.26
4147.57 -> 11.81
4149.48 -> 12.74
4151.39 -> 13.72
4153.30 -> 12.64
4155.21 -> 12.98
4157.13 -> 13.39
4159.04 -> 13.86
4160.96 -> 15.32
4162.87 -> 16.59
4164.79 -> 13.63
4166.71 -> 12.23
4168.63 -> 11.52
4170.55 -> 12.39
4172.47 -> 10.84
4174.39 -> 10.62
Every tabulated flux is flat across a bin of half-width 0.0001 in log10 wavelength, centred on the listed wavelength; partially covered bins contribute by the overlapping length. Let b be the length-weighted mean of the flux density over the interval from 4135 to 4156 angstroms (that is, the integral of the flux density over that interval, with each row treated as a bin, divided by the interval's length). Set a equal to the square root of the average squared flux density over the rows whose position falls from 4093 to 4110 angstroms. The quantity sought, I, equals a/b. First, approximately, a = 11.3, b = 11.7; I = 0.96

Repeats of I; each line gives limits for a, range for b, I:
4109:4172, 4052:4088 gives 1.16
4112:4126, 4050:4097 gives 1.16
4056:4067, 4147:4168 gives 0.70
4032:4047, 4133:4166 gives 0.76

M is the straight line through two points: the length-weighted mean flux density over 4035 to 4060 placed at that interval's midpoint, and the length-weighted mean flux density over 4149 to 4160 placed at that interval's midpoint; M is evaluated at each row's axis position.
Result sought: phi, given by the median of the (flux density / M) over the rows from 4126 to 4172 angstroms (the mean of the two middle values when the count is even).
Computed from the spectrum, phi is 0.97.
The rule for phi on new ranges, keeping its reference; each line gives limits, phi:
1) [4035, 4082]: 0.96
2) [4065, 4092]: 0.97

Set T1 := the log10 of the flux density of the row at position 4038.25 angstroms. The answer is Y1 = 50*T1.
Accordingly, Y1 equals 56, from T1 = 1.12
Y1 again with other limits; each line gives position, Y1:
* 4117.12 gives 57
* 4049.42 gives 51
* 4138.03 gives 57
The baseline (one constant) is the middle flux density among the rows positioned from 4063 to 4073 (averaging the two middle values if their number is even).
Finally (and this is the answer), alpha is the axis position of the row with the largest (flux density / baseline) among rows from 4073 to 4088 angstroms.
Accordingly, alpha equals 4086.89 angstroms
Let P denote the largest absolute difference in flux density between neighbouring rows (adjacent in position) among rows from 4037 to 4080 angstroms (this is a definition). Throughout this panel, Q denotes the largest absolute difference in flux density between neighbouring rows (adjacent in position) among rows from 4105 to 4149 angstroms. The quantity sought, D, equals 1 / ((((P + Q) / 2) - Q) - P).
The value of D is -0.264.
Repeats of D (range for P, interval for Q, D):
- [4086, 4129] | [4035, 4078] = -0.342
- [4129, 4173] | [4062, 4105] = -0.242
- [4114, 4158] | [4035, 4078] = -0.264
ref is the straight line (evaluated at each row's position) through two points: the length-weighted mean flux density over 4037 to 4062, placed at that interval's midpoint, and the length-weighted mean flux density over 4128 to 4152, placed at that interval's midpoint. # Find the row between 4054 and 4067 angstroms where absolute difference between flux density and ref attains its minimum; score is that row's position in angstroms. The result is 4060.63 angstroms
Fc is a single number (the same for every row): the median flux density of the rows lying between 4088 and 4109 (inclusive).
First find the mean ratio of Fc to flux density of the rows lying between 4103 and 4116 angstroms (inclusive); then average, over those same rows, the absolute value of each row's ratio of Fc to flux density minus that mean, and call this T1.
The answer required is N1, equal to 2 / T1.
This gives 33.1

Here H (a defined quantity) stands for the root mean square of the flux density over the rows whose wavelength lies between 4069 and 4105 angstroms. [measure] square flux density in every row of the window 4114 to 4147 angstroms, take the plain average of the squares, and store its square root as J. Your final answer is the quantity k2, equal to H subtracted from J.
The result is 0.1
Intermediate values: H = 11.9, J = 12.0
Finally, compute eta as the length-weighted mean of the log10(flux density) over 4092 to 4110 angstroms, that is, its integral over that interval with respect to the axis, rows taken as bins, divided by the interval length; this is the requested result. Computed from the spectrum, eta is 1.05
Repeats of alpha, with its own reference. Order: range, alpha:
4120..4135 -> 4124.71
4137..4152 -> 4151.39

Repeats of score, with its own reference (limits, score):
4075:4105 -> 4096.31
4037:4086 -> 4075.62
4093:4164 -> 4096.31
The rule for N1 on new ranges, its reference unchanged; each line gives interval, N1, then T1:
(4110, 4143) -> 14.9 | 0.135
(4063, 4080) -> 12.2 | 0.164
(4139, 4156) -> 7.3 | 0.274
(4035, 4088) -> 8.6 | 0.233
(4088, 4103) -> 9.6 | 0.209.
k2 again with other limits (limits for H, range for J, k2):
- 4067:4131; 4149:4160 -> 1.1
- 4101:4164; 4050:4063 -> -1.5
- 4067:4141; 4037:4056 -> -1.5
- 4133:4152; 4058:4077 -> -2.0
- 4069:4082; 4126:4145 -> 0.6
